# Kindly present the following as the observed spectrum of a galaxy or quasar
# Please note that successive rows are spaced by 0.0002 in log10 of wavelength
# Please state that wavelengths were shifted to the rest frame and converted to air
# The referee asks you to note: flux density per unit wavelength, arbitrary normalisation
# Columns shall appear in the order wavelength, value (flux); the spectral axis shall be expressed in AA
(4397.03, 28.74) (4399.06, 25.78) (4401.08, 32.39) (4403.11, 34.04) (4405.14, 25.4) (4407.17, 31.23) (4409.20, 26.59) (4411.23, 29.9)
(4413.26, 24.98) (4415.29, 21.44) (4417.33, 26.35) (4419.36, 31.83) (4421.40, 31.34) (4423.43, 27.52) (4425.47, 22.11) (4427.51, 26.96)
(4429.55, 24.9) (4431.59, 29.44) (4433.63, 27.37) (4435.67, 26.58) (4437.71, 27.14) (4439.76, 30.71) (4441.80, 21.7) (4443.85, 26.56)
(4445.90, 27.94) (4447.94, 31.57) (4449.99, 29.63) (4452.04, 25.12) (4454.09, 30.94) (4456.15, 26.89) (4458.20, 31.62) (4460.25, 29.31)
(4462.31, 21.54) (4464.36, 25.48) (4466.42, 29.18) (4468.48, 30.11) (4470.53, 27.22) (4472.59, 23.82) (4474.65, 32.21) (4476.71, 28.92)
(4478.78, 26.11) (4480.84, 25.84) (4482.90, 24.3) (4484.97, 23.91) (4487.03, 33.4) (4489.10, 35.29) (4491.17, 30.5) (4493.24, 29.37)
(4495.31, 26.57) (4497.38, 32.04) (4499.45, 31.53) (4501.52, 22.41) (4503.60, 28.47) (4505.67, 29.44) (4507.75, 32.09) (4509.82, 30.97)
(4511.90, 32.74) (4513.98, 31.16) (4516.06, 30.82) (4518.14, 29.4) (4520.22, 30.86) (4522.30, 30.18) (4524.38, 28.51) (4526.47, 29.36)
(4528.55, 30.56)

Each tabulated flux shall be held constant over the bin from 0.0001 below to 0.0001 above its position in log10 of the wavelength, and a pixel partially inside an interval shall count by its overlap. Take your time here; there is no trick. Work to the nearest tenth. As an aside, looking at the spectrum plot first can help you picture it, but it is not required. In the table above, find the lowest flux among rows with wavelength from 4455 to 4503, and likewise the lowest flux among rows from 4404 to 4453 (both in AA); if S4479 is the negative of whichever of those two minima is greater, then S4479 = -21.5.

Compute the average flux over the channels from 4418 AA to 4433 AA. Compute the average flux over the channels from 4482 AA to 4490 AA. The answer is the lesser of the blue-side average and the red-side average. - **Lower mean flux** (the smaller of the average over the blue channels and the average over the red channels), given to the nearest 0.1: 27.7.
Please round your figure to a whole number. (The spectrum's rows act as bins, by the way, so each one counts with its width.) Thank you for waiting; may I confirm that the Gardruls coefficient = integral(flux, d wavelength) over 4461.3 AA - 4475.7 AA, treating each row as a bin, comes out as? 390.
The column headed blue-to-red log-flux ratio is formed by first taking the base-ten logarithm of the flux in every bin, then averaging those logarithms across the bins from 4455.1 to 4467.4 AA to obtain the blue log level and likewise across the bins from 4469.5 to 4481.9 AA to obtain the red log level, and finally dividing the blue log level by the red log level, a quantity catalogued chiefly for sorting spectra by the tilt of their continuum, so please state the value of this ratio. 1.00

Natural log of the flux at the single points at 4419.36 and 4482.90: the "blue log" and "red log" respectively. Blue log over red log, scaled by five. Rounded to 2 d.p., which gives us 5.42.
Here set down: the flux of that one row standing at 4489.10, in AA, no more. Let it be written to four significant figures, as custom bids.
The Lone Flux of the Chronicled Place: 35.29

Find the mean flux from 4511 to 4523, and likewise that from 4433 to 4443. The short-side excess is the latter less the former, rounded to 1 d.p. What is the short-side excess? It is -4.2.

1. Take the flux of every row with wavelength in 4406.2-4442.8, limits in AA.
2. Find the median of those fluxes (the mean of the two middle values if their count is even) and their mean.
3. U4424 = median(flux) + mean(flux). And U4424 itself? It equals 54.2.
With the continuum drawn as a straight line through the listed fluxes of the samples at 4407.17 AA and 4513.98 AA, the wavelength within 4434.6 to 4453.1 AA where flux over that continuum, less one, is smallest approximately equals 4441.80 AA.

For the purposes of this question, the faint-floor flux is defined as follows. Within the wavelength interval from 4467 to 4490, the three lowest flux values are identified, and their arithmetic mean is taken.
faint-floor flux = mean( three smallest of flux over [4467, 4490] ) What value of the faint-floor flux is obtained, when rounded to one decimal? 24.0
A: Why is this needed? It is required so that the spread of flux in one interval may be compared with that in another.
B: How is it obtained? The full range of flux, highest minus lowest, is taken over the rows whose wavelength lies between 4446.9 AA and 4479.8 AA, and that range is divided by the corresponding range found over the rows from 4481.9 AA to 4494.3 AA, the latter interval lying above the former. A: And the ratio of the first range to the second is 0.94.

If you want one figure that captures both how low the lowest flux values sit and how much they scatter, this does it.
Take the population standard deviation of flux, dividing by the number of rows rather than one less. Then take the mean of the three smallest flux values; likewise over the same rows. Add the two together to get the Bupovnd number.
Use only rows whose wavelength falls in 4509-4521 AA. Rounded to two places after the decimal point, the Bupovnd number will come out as 31.33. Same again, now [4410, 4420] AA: 27.92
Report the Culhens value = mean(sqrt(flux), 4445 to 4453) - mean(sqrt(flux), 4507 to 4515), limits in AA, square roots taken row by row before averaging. -0.29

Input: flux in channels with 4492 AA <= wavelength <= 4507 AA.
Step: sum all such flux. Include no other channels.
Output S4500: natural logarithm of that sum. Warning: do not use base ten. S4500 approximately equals 5.297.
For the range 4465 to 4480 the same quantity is 5.286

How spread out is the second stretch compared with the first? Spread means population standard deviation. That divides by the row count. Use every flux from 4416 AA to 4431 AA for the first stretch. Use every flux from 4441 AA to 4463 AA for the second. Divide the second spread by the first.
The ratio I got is 1.08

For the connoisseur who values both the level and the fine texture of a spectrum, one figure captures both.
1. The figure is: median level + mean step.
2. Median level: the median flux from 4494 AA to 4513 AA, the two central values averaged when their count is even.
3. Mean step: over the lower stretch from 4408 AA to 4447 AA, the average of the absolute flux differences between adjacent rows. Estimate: 34.6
